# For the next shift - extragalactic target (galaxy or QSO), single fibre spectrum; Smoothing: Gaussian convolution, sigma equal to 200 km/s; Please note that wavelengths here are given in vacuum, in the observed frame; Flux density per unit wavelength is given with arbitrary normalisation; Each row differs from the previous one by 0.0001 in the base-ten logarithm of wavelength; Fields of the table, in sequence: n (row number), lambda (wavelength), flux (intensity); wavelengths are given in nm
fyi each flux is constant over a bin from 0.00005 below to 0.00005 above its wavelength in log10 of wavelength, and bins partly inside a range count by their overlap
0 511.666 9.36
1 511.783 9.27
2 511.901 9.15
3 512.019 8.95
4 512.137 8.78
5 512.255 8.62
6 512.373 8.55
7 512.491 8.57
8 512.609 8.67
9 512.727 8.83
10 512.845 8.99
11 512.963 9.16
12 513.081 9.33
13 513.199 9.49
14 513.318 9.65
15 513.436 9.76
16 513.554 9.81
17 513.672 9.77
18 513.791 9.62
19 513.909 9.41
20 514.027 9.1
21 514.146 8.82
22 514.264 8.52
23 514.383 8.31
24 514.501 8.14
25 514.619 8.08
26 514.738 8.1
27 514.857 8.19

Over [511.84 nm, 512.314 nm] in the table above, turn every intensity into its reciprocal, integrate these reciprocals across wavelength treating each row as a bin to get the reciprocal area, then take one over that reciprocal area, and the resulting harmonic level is 19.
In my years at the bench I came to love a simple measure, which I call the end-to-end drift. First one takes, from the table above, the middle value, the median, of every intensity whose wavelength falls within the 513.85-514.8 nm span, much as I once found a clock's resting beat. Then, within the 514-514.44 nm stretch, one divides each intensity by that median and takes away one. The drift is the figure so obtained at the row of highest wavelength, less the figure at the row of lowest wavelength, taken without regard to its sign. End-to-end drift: 0.09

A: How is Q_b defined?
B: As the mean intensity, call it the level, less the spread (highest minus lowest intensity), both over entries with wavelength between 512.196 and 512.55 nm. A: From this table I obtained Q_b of 8.51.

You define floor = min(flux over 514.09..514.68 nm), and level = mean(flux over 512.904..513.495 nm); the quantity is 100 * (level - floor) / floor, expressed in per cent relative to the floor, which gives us 17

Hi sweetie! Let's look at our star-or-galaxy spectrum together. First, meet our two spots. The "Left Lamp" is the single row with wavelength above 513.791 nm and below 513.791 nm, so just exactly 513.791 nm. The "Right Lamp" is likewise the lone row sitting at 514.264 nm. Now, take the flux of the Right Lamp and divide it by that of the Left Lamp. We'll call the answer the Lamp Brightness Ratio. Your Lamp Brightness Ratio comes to 0.89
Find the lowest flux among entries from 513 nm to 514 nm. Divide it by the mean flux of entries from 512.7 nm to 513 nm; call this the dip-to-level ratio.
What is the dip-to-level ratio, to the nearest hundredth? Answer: 1.04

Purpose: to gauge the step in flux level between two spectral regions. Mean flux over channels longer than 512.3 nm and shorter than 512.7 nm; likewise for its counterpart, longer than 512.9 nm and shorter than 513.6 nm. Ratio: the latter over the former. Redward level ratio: 1.11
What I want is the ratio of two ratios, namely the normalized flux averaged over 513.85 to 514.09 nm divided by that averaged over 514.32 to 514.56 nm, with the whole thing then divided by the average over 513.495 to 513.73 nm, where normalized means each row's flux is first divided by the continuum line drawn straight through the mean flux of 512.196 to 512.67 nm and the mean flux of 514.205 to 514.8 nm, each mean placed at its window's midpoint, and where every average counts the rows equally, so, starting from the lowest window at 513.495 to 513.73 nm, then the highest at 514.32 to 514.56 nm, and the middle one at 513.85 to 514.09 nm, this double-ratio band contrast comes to 0.95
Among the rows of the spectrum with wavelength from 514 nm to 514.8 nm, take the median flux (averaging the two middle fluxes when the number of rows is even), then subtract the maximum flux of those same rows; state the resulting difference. -0.79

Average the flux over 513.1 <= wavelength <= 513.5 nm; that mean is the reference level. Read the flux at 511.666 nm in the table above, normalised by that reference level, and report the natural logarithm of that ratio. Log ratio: -0.03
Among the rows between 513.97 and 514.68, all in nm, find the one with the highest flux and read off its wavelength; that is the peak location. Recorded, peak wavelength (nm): 514.027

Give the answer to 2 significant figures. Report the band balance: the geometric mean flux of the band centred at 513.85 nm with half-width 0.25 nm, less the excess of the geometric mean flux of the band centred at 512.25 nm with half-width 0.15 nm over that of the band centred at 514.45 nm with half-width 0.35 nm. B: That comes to 9.1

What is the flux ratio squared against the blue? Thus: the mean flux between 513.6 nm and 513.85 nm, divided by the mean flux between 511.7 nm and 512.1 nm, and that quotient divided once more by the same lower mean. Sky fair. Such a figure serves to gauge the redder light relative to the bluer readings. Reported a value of 0.116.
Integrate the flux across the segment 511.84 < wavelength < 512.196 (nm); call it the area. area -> 3.2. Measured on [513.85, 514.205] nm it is 3.2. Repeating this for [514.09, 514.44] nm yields 3.0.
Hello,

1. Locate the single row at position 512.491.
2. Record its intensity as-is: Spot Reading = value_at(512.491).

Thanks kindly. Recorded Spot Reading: 8.57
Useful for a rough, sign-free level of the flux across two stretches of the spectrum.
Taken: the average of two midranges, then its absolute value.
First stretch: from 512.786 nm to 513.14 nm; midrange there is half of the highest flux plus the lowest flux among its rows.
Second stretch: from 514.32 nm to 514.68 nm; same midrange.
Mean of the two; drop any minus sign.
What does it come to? 8.68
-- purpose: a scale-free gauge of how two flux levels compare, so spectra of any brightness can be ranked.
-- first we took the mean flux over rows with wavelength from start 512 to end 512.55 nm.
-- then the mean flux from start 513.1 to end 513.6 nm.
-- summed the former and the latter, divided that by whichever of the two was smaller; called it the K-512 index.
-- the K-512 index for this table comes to 2.11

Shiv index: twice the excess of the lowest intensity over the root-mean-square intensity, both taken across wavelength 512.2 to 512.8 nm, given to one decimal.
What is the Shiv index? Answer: -0.2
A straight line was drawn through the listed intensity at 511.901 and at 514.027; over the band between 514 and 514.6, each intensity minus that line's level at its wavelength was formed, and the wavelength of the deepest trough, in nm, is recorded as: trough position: 514.501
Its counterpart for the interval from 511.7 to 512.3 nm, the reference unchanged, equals 512.255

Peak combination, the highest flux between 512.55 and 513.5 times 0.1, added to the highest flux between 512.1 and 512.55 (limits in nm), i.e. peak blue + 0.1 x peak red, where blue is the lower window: 9.8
